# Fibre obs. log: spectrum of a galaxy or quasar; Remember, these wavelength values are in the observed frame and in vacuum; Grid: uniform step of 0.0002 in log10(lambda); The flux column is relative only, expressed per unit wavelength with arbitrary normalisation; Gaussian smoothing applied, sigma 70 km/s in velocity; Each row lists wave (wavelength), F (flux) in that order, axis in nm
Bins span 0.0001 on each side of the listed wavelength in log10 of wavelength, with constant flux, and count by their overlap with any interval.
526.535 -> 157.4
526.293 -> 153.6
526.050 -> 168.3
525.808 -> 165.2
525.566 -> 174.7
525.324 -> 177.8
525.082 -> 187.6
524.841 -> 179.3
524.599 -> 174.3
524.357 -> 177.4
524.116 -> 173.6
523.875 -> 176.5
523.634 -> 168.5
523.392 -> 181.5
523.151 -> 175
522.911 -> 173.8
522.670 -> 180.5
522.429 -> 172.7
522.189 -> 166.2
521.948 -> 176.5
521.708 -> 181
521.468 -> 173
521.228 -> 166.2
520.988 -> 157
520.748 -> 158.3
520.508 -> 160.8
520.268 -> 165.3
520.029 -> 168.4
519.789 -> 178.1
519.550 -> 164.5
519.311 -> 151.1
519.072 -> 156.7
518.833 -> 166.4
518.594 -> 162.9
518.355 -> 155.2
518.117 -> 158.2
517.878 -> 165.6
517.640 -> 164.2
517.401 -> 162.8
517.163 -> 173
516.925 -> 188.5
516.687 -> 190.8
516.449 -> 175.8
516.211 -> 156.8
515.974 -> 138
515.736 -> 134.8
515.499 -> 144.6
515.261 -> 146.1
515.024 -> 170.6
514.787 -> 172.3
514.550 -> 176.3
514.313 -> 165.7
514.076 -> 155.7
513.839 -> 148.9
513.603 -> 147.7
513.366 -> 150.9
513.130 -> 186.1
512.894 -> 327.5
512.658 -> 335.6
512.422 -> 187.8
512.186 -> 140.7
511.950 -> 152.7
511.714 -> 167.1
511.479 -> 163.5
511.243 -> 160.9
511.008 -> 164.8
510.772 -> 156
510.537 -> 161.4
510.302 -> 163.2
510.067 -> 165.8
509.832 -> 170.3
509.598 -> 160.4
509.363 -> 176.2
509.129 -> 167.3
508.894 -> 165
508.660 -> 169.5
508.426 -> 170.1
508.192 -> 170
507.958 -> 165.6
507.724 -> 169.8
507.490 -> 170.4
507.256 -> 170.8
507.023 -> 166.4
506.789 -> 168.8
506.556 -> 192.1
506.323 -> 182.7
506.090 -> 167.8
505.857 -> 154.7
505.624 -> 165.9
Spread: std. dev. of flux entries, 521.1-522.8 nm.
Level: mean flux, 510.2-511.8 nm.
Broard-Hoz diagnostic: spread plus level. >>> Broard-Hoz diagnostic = 168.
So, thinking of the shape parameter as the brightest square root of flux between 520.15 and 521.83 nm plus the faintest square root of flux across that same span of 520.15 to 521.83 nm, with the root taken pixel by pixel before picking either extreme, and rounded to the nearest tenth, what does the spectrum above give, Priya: 26.0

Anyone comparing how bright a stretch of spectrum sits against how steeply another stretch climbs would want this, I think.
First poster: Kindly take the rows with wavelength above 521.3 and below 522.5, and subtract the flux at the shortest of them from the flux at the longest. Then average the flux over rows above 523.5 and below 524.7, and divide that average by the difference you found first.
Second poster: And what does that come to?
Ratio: -580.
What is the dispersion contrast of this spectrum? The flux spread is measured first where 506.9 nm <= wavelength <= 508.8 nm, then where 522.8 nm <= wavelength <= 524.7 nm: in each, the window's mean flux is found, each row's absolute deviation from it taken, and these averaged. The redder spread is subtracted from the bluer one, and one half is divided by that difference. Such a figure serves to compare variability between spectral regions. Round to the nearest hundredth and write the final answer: -0.50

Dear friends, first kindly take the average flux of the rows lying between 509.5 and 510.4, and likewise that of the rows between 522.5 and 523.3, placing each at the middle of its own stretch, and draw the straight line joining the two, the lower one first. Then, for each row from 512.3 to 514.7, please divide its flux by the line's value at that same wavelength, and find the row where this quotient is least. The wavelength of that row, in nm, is 513.603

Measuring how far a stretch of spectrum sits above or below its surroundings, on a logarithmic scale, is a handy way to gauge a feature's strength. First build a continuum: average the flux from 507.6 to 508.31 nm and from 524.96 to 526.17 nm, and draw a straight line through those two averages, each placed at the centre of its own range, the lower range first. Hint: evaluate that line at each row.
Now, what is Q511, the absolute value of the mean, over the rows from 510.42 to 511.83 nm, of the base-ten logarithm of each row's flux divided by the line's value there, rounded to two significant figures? 0.019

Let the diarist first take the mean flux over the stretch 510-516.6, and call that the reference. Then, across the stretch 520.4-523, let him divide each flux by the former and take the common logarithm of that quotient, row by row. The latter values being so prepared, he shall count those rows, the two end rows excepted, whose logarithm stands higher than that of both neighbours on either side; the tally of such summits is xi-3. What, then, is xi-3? 2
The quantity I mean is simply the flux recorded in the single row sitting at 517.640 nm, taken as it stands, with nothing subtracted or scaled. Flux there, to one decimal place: 164.2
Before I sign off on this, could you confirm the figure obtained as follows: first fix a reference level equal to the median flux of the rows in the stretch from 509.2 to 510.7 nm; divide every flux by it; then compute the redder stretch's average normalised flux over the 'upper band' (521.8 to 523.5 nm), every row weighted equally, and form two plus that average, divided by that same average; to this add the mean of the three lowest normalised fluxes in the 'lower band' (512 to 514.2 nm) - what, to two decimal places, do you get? 3.76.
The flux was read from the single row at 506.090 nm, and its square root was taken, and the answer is 13.0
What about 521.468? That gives 13.2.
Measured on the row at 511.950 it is 12.4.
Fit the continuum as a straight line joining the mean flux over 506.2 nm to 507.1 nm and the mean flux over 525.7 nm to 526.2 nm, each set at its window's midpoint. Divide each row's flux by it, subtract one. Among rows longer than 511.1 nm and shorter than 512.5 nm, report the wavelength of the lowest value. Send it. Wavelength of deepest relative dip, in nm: 512.186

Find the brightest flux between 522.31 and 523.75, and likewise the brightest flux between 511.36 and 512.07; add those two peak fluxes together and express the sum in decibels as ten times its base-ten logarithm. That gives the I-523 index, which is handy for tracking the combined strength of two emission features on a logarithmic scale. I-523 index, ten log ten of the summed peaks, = 25.4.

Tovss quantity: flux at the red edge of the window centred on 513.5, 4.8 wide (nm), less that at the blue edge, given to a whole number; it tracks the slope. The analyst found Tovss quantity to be -26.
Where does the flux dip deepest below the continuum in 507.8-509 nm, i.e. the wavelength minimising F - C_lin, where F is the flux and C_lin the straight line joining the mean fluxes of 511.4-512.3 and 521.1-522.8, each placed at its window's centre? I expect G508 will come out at 508.894 nm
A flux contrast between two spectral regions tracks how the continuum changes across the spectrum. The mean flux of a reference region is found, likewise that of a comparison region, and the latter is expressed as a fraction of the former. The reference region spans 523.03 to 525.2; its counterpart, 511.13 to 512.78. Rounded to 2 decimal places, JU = 1.06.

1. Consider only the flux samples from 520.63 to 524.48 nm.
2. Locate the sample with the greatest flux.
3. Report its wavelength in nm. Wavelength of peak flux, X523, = 523.392 nm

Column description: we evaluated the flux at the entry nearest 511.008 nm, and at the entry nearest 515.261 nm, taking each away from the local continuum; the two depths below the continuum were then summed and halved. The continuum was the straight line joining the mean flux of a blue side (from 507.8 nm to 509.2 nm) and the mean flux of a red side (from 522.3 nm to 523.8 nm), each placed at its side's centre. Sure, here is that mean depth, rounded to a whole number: 15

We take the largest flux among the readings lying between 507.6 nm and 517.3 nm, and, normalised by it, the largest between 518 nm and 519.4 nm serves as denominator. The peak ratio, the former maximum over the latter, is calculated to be 2.0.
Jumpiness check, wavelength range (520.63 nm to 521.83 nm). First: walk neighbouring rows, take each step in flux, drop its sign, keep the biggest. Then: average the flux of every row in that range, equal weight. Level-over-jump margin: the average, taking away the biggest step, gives 158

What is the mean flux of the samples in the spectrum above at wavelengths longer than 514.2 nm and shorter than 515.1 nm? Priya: 171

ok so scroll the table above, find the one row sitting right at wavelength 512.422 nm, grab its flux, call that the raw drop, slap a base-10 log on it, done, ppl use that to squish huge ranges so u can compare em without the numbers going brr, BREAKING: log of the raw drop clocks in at 2.27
